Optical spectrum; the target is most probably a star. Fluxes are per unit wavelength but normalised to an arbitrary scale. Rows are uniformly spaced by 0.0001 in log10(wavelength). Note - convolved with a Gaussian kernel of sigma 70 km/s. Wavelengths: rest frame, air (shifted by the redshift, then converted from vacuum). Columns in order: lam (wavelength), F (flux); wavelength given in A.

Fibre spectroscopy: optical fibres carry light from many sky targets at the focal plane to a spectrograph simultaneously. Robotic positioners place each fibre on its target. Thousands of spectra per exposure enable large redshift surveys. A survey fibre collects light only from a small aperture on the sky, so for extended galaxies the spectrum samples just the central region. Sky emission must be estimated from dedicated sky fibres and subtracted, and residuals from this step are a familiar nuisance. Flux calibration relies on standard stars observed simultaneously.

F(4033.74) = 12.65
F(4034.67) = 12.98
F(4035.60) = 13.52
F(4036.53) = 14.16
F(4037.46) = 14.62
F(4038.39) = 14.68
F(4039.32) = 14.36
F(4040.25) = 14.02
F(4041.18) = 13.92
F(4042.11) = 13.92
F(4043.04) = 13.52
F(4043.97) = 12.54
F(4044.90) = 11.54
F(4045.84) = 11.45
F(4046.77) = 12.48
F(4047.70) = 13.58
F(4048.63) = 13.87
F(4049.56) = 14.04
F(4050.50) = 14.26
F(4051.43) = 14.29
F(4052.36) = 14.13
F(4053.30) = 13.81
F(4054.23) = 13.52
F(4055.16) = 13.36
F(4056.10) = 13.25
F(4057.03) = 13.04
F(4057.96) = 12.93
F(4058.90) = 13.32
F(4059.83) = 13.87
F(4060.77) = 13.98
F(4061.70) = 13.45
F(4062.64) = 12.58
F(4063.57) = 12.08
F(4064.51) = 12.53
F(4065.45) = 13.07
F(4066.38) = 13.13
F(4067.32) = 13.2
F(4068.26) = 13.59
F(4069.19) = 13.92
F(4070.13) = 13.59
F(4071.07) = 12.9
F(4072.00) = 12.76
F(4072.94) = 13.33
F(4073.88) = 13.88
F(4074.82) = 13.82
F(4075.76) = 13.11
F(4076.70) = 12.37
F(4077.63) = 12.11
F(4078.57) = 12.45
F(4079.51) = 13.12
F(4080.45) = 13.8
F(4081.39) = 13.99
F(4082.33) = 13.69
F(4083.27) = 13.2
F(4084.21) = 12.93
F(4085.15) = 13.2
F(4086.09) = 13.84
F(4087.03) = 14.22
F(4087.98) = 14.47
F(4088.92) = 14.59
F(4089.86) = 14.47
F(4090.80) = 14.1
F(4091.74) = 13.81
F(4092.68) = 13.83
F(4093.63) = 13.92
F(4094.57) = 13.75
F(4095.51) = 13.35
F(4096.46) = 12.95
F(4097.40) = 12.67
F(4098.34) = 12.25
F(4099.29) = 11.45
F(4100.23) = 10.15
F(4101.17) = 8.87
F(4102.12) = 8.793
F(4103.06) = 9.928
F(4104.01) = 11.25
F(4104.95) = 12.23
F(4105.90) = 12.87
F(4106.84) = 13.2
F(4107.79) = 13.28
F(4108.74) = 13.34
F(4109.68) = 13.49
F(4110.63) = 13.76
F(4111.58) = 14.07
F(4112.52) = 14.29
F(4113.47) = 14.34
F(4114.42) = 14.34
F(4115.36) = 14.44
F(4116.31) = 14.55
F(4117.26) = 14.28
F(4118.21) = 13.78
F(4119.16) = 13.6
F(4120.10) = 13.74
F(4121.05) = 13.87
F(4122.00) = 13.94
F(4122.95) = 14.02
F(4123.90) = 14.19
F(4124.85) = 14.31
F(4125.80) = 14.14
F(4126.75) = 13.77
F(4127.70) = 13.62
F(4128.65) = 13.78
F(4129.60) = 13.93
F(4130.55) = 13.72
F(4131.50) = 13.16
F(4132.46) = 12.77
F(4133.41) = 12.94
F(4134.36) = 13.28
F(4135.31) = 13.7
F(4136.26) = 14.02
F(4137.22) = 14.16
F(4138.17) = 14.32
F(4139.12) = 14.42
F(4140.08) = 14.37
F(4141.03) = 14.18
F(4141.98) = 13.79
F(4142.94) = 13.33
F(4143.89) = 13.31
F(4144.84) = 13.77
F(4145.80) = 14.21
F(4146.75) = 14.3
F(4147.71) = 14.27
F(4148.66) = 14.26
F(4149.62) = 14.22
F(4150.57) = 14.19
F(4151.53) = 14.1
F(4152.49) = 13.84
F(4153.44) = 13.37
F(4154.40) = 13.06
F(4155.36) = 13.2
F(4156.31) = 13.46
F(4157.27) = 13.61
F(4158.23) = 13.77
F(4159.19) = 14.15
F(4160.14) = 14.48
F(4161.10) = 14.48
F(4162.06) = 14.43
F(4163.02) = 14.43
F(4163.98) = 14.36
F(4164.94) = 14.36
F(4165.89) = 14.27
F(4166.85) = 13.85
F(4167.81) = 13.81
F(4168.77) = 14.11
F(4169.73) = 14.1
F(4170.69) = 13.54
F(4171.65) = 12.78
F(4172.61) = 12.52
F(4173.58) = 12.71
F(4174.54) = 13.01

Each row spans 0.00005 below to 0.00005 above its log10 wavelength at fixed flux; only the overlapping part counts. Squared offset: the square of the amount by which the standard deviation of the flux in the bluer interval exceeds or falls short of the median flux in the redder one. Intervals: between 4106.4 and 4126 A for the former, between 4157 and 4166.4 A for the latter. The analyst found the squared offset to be 195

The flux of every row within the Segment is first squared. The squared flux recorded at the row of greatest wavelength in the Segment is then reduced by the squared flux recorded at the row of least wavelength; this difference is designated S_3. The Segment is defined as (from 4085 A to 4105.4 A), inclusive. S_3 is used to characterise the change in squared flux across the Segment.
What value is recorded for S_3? -25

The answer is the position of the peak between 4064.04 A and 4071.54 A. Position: 4069.19 A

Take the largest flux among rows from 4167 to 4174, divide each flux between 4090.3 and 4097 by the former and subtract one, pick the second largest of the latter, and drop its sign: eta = 0.013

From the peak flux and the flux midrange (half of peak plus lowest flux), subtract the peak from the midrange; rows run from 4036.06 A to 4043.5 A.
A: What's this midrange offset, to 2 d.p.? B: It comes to -0.58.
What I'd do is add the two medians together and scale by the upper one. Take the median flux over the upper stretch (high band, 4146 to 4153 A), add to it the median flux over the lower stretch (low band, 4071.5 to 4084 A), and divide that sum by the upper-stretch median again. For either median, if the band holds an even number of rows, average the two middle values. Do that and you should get 1.93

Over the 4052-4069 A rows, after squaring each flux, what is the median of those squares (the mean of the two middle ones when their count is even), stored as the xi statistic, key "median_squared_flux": 176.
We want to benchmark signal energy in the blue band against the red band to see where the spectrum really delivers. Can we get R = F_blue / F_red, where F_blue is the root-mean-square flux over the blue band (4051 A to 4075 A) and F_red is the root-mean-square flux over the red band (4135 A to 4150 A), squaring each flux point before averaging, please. 0.95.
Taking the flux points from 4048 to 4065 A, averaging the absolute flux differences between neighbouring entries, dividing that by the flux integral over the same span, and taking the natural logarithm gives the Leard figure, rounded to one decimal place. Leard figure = -6.6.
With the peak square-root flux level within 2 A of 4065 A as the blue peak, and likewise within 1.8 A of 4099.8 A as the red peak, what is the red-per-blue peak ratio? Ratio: 0.97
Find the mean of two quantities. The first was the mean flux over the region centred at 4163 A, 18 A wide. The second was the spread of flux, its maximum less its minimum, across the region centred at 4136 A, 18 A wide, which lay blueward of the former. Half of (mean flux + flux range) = 7.8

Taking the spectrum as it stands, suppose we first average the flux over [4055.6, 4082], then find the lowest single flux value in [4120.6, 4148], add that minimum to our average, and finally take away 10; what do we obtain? 16.0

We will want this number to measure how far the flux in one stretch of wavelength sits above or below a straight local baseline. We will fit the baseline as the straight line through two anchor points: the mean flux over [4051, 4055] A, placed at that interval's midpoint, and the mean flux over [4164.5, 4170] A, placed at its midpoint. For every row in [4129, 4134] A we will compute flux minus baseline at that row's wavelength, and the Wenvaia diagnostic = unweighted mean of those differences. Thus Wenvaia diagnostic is -0.7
